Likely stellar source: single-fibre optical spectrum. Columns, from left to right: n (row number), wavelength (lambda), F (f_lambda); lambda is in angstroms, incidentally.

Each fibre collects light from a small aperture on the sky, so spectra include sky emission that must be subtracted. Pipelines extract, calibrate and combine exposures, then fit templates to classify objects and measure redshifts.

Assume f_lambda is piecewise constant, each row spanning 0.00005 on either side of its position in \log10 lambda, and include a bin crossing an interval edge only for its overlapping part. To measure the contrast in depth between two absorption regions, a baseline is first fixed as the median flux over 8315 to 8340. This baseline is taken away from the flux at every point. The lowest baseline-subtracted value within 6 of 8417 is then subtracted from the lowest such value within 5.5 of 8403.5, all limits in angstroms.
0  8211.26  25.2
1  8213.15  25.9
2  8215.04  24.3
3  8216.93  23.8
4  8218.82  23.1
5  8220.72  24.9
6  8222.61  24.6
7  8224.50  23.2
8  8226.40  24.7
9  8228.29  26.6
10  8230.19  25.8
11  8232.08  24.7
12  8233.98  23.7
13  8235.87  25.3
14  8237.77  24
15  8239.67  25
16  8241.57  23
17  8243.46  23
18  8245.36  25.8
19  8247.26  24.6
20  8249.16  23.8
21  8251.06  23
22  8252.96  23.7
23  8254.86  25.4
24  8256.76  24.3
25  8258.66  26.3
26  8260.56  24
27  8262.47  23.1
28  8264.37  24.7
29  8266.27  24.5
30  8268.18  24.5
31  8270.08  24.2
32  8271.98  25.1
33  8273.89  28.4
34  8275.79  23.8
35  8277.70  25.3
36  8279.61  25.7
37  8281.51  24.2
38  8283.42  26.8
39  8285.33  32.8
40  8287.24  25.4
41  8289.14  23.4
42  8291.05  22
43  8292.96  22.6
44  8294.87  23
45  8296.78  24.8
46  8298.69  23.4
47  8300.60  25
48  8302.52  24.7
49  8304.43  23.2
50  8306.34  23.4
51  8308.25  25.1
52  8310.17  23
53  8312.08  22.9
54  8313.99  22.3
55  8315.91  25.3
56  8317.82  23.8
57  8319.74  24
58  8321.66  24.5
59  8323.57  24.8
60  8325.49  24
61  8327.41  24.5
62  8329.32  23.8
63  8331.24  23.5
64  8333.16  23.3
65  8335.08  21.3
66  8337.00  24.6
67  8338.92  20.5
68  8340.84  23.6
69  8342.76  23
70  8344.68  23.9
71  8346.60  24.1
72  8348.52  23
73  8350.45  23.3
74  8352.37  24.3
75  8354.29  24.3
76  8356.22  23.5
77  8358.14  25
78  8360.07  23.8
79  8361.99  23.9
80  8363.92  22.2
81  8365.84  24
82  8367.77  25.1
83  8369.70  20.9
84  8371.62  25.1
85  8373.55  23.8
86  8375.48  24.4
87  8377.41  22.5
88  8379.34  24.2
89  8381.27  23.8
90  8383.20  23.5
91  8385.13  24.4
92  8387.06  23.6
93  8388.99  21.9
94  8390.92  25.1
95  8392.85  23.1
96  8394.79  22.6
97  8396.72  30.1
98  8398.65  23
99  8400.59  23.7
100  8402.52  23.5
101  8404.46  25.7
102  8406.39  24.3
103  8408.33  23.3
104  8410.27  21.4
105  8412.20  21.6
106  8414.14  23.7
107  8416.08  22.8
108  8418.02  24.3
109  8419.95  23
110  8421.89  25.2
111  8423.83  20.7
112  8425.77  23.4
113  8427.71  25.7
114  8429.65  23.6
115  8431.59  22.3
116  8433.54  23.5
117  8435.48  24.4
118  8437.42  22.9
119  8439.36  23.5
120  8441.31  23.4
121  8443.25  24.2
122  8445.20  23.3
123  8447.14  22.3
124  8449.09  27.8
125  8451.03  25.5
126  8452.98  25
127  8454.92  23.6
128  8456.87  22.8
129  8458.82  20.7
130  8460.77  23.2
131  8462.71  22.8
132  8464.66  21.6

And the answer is 1.4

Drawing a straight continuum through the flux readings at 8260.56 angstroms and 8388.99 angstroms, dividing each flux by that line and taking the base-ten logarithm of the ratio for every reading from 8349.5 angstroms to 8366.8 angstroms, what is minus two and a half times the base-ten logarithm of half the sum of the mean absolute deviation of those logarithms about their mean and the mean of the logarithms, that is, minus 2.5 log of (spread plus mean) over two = 4.3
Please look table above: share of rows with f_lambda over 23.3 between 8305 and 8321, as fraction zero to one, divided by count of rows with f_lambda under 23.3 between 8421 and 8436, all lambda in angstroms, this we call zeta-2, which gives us 0.31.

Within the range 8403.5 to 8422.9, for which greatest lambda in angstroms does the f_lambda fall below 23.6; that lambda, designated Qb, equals 8419.95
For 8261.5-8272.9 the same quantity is 8262.47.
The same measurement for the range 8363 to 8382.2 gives 8377.41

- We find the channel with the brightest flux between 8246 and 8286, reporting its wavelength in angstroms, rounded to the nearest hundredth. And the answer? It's 8285.33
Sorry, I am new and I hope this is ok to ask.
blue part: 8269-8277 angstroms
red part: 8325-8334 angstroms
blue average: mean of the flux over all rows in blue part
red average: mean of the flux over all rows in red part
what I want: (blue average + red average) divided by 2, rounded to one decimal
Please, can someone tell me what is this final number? 24.6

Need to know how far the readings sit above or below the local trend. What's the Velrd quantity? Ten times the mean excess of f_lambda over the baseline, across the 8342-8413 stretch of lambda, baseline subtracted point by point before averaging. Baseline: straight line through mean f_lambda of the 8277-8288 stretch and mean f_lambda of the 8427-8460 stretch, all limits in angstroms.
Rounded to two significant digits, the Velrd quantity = -12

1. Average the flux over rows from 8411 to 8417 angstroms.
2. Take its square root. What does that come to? 4.76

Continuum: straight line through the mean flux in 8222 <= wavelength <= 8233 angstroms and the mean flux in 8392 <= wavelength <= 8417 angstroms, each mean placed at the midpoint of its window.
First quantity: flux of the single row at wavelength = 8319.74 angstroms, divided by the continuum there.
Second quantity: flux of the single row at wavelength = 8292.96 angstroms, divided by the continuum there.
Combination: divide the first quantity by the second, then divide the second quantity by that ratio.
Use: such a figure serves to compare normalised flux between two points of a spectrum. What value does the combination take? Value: 0.862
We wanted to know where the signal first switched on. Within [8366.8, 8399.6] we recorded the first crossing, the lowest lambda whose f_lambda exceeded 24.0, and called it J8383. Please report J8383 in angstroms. 8367.77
